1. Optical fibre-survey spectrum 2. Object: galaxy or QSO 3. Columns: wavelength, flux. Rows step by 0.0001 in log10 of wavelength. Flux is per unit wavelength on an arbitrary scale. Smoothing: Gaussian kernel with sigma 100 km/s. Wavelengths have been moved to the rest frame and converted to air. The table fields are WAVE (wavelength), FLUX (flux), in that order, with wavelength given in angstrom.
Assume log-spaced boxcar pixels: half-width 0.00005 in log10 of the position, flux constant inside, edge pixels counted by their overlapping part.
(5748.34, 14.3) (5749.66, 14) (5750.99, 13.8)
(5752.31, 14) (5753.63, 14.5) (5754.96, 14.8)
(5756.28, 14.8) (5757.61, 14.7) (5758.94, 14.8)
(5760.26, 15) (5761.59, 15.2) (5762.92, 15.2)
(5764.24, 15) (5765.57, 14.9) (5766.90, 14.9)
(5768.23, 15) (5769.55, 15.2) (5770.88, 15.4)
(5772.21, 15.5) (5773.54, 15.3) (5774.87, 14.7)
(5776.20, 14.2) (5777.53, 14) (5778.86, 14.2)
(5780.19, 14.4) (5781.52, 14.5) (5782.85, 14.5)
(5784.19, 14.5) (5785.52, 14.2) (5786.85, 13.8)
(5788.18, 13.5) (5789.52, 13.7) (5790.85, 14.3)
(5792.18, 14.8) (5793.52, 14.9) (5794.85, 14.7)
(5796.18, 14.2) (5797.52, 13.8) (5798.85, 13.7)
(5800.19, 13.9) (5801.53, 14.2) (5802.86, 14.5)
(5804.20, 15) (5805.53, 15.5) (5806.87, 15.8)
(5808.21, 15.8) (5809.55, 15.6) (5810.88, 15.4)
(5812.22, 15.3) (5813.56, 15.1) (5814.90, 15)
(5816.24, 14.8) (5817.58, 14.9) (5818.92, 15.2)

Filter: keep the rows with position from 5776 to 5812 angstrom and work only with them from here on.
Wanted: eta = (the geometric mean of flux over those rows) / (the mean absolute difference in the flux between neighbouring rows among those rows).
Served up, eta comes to 55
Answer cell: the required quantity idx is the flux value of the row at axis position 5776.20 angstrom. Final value 14.2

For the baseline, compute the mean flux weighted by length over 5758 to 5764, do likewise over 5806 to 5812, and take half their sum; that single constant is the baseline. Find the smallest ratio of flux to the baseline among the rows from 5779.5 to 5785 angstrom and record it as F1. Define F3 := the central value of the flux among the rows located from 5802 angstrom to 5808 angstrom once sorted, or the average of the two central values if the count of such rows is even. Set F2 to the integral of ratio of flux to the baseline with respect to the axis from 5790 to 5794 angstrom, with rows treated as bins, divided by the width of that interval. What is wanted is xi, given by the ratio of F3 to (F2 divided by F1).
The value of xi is 15.0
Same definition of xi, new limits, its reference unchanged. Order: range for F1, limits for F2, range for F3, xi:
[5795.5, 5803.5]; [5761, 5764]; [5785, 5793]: 12.6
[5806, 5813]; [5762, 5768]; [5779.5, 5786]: 14.8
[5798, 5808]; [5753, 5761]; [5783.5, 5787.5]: 13.2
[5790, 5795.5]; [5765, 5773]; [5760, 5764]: 14.3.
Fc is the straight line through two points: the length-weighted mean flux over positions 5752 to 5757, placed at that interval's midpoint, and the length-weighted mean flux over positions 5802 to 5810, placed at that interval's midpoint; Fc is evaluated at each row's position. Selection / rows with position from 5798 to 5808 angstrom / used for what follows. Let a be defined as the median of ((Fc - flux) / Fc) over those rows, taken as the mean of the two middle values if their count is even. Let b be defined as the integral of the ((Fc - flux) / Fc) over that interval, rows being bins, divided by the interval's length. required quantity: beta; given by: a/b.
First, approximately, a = 0.051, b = 0.04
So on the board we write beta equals 1.32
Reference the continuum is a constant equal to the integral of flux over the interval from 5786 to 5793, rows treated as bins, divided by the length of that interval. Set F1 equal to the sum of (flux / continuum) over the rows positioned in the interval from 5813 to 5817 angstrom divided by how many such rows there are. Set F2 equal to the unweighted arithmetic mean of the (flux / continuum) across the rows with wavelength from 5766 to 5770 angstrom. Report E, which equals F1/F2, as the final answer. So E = 1.00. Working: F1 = 1.07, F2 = 1.071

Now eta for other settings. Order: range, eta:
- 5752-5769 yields 99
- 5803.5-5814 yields 72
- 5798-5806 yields 40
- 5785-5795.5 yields 43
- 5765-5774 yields 114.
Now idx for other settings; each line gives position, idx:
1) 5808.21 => 15.8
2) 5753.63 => 14.5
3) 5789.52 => 13.7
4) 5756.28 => 14.8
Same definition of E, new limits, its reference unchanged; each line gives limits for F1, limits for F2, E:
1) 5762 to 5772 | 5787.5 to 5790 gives 1.11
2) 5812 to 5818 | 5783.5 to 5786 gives 1.05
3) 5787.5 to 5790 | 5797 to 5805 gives 0.96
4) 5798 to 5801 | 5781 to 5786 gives 0.96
